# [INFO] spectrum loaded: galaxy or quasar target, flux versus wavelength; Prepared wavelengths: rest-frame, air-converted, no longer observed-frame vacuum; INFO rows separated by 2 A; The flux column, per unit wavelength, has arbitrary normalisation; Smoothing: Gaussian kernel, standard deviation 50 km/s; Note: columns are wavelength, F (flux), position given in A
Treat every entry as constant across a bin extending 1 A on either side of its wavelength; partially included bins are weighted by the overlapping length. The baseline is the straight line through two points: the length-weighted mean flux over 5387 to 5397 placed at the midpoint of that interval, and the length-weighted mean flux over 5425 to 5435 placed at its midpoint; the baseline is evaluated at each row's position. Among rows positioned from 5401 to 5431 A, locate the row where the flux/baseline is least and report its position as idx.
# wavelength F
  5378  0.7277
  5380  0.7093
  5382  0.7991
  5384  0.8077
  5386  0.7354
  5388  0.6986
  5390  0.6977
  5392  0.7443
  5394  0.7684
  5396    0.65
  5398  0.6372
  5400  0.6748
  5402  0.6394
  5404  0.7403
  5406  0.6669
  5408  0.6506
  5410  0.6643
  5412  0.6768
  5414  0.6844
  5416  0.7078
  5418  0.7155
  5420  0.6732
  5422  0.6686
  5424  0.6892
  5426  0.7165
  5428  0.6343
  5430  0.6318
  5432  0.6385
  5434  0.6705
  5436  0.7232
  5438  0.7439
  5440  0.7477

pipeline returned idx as 5402 A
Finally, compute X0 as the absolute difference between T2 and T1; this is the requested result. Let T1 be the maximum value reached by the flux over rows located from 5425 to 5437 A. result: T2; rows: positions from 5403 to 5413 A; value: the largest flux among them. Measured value 0.017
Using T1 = 0.7232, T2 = 0.7403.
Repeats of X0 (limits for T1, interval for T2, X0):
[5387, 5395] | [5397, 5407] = 0.028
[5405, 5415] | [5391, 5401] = 0.084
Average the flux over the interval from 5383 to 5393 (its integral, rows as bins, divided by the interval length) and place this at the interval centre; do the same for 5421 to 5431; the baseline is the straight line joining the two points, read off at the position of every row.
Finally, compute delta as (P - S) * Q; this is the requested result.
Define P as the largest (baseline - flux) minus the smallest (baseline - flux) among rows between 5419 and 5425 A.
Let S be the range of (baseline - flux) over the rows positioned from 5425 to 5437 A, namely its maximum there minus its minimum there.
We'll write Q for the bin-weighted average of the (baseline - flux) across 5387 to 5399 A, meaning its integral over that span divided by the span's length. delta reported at -0.0022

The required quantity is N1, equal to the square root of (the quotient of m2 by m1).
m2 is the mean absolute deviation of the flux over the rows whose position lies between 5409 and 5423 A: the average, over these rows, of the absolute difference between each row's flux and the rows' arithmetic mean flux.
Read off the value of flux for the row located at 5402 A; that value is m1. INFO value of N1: 0.156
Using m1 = 0.6394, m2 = 0.0156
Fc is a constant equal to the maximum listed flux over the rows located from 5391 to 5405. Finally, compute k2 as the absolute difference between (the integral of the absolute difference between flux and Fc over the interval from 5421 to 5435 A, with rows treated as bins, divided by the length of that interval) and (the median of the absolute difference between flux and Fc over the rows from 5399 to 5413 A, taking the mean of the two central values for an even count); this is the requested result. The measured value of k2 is 0.003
